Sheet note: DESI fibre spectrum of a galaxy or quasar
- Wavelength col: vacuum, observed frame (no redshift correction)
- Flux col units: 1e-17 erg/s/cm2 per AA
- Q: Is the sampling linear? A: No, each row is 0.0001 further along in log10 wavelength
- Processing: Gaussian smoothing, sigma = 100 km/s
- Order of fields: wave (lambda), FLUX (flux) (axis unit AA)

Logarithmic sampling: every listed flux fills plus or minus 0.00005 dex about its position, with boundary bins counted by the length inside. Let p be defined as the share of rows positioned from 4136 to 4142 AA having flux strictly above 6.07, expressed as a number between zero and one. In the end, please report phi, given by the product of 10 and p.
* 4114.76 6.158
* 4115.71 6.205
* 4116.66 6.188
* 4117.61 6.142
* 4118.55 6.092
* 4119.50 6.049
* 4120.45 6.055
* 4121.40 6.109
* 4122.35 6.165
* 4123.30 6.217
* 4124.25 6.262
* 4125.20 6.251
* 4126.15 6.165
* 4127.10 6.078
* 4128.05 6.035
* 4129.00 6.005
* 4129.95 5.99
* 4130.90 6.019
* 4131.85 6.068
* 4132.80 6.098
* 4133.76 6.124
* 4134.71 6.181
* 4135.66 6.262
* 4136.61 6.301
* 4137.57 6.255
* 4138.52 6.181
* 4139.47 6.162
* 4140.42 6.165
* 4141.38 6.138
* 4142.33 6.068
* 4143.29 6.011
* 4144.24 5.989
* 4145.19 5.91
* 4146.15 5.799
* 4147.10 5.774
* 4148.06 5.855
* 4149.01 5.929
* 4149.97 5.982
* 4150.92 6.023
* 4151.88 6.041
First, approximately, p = 1.00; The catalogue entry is 10.0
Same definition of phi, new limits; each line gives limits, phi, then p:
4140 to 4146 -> 3.3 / 0.33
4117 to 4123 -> 6.7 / 0.67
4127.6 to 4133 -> 1.7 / 0.17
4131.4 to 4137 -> 8.3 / 0.83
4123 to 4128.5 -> 8.3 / 0.83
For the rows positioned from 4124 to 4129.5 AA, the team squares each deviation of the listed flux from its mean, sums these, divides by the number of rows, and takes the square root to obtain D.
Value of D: 0.10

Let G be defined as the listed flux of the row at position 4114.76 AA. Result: 6.158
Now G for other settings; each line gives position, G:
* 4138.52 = 6.181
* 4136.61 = 6.301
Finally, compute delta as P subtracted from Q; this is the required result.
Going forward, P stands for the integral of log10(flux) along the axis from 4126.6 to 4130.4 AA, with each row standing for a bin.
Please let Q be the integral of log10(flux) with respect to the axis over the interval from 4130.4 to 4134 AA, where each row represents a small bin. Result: -0.15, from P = 2.97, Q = 2.82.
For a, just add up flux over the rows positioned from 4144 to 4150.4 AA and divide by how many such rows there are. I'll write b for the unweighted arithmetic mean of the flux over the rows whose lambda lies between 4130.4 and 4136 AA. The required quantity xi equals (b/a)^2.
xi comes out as 1.08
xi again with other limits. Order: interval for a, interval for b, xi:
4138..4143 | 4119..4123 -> 0.98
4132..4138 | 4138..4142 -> 0.99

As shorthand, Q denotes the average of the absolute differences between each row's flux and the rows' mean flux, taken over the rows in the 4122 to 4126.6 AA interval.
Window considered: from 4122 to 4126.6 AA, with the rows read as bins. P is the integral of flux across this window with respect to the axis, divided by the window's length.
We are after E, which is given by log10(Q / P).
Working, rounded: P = 6.21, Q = 0.038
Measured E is -2.22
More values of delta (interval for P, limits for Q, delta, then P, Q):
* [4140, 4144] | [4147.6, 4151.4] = -0.19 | 3.13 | 2.95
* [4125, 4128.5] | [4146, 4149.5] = -0.07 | 2.75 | 2.68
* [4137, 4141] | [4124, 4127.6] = -0.31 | 3.16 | 2.85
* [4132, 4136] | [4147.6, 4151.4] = -0.21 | 3.15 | 2.95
